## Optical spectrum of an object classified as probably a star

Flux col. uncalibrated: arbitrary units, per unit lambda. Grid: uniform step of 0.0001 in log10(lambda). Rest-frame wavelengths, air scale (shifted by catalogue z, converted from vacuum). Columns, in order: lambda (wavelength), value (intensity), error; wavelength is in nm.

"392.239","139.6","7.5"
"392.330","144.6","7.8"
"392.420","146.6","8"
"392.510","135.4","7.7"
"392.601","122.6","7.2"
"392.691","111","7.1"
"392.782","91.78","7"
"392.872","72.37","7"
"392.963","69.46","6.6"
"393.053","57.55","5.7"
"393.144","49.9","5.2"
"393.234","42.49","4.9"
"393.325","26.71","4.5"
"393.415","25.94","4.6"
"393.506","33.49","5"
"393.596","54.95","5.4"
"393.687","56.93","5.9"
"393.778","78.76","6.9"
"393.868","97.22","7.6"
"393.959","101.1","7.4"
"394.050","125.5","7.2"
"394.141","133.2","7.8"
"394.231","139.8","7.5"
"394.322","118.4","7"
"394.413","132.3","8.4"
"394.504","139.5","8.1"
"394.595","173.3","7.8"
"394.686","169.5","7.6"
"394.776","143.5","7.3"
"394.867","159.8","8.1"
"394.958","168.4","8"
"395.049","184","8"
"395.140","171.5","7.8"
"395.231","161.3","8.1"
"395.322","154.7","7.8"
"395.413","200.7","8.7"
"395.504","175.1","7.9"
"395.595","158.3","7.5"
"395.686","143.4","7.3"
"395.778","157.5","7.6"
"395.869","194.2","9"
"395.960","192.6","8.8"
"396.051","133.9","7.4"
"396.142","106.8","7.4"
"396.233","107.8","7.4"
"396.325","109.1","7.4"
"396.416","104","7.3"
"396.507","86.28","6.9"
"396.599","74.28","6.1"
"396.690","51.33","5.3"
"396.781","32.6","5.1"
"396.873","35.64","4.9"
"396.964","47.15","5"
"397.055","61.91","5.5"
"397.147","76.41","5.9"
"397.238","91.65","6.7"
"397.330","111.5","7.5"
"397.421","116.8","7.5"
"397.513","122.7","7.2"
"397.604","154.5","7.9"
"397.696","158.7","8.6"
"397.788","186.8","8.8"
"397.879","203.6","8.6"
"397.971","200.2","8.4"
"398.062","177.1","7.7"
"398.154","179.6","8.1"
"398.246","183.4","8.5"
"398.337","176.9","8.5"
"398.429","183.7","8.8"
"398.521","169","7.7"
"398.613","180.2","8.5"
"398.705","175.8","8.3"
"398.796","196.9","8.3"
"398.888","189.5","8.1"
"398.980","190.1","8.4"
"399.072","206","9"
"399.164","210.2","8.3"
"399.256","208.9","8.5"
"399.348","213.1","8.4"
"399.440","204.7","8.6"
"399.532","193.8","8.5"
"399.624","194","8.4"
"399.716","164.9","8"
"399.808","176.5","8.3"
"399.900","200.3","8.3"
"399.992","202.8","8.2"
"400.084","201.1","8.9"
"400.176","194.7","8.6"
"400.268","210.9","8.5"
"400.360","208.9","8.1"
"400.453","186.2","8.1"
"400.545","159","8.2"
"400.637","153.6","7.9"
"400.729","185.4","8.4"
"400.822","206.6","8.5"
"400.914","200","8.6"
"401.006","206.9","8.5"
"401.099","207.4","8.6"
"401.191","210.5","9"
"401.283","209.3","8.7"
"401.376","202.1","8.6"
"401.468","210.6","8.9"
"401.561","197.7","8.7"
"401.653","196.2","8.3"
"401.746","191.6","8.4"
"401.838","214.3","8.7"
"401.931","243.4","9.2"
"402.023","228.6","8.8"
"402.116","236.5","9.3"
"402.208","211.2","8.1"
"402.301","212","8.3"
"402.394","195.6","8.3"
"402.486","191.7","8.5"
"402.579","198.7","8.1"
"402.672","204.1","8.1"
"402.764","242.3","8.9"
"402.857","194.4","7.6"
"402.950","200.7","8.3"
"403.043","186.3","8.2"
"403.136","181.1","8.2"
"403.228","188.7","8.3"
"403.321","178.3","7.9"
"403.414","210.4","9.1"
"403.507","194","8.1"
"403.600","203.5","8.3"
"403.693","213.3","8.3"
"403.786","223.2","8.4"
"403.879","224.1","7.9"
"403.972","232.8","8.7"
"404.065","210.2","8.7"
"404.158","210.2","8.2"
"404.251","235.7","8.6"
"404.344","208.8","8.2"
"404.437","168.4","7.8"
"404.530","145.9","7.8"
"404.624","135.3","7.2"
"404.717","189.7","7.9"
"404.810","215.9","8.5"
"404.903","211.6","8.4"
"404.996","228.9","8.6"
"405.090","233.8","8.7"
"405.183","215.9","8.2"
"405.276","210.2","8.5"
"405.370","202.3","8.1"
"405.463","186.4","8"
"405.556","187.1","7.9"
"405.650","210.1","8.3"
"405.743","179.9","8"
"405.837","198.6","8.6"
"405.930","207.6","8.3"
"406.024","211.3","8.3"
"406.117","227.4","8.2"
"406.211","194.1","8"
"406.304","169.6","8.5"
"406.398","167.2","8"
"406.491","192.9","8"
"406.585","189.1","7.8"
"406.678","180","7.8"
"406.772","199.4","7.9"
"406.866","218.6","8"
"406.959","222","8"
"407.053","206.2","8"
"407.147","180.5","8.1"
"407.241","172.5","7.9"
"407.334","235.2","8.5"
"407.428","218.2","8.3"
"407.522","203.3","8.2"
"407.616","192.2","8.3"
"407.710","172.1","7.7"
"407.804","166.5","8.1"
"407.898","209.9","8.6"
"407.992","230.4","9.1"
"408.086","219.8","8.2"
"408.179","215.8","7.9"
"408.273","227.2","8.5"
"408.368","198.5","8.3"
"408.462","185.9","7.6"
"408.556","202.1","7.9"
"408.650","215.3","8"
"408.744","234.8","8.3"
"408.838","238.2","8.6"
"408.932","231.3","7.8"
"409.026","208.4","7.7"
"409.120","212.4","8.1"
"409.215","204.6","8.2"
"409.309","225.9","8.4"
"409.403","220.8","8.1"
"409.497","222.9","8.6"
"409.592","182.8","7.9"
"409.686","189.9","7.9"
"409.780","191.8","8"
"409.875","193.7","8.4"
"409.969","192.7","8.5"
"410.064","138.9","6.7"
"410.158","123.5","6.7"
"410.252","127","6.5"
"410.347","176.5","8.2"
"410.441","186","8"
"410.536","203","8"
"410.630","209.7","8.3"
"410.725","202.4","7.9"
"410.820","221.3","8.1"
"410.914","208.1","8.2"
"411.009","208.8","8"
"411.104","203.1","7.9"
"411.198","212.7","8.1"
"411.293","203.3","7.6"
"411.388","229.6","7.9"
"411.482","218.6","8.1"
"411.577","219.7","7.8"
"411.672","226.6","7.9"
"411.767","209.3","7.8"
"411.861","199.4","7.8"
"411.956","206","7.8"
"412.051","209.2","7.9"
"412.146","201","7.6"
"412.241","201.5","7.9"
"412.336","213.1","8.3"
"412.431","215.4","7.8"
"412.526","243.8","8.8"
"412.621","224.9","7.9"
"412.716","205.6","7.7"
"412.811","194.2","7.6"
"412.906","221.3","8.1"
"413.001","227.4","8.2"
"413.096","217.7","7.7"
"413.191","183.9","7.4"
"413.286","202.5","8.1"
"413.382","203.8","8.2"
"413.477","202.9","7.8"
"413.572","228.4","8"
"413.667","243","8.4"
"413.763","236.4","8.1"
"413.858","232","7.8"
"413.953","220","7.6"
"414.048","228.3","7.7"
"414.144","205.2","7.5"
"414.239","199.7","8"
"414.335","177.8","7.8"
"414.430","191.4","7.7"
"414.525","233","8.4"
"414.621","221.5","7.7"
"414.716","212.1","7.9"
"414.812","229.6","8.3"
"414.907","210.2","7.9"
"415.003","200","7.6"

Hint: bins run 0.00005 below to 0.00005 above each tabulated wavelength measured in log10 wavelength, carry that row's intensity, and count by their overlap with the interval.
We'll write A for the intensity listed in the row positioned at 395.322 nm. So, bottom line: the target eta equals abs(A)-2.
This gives 153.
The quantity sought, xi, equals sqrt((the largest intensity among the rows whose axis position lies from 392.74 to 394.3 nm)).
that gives 11.8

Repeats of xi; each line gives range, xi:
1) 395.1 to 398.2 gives 14.3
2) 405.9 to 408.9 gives 15.4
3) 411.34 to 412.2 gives 15.2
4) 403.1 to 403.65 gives 14.5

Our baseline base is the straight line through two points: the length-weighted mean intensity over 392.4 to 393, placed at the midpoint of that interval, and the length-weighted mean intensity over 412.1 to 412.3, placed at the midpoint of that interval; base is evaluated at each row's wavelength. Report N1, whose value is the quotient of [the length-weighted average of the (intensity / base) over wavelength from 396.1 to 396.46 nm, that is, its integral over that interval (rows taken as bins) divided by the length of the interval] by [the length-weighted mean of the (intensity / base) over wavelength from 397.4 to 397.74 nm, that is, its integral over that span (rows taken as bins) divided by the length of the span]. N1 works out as 0.8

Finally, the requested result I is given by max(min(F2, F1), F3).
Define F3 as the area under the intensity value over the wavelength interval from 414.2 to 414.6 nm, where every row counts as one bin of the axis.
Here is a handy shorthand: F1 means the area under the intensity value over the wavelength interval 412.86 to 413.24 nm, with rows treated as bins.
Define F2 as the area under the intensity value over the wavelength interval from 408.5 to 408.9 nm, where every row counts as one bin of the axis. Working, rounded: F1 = 81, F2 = 89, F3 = 81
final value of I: 81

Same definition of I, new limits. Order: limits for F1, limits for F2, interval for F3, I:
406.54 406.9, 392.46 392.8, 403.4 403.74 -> 70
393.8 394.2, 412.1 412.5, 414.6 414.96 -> 78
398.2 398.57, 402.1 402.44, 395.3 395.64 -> 66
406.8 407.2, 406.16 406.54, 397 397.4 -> 69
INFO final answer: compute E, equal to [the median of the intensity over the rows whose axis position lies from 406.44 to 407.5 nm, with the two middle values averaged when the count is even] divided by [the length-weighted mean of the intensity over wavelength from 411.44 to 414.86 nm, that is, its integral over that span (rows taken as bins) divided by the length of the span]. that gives 0.93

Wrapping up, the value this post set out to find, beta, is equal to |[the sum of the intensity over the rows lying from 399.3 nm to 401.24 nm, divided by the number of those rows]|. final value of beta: 194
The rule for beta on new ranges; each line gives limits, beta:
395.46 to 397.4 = 107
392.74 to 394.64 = 87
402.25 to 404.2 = 205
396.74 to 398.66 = 136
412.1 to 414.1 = 217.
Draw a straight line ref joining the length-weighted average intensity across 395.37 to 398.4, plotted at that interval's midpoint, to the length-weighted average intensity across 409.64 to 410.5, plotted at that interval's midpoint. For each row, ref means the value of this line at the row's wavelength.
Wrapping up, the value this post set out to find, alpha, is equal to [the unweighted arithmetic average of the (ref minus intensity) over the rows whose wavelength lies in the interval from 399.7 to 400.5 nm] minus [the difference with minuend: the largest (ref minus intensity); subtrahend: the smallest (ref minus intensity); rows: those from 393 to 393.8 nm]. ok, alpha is -106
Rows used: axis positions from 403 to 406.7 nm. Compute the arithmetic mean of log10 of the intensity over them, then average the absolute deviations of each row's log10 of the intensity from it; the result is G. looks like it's 0.041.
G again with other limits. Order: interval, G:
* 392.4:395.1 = 0.205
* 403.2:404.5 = 0.032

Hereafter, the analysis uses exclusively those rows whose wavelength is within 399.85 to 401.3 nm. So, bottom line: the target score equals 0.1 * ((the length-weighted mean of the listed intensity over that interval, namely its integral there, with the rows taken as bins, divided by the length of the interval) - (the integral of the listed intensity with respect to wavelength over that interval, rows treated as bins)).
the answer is -9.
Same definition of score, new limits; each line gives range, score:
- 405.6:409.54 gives -60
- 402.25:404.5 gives -26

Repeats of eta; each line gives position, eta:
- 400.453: 184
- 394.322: 116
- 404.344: 207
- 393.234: 40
